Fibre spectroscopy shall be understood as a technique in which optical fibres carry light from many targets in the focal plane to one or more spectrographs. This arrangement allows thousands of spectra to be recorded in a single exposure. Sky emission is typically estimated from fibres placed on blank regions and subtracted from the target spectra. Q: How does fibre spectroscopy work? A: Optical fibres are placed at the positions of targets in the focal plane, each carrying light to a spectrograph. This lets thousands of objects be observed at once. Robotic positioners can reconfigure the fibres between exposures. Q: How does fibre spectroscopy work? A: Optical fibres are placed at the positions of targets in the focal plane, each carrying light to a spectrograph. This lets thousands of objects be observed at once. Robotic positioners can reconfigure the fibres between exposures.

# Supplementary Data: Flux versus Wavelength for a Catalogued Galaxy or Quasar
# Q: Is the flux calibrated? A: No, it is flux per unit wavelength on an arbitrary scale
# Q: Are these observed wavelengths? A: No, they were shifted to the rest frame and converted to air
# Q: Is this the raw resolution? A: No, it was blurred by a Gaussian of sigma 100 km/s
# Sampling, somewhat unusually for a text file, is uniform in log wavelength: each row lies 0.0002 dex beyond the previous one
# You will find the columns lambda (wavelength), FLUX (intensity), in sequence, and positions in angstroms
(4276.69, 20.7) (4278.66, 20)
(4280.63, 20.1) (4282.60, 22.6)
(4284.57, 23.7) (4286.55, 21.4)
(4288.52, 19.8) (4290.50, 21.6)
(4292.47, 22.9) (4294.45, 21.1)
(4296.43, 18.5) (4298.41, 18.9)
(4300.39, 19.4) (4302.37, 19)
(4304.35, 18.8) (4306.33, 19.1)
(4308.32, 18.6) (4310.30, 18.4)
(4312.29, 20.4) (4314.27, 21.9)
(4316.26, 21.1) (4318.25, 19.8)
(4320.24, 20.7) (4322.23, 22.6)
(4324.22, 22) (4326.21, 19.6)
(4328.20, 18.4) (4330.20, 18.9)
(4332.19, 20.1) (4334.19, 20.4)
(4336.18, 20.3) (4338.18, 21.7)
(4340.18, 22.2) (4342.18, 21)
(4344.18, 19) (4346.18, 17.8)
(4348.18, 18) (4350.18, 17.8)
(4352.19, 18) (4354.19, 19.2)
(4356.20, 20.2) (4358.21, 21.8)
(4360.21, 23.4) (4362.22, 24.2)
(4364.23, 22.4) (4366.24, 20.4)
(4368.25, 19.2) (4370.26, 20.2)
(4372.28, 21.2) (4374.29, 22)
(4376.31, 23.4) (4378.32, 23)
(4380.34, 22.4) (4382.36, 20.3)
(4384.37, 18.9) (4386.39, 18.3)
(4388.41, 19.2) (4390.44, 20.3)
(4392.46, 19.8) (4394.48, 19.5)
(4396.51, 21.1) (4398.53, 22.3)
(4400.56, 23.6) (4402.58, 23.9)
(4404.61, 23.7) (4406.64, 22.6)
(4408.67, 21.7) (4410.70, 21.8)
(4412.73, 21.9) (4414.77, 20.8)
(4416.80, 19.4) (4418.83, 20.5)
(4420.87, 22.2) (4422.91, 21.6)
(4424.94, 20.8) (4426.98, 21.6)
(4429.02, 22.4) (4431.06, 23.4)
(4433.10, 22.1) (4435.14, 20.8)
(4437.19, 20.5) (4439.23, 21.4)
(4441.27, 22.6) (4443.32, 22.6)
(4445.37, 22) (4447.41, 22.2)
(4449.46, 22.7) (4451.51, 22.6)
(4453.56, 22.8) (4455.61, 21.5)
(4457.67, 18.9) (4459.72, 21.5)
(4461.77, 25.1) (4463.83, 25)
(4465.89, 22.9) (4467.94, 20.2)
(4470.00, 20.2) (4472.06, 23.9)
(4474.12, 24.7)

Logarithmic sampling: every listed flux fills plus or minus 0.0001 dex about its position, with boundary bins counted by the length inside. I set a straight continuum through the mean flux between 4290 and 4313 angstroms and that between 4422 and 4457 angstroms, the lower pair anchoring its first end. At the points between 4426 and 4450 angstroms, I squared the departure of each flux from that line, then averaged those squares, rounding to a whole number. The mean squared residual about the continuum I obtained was 1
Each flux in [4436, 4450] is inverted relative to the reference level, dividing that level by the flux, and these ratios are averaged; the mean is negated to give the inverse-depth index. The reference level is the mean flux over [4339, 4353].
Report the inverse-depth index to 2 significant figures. -0.87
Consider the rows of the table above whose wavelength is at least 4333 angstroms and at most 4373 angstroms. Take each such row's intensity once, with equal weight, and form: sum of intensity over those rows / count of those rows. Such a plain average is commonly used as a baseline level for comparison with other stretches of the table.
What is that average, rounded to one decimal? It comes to 20.4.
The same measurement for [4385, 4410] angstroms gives 21.3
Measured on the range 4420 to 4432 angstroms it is 22.0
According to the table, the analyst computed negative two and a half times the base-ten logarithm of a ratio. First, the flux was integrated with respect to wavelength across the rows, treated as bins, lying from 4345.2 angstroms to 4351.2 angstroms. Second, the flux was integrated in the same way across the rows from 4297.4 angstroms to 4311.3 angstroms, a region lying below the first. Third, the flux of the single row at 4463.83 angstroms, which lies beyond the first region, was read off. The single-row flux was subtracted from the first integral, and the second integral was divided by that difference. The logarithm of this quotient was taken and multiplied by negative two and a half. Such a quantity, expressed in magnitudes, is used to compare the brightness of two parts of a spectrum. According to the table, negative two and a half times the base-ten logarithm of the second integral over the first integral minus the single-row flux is -1.3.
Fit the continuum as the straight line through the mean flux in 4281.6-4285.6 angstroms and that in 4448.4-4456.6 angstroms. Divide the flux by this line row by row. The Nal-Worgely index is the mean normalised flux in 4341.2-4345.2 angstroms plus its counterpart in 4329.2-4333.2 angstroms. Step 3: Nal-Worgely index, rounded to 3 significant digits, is 1.72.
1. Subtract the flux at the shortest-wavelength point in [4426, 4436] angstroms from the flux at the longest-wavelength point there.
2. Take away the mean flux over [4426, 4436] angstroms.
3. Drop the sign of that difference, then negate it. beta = -23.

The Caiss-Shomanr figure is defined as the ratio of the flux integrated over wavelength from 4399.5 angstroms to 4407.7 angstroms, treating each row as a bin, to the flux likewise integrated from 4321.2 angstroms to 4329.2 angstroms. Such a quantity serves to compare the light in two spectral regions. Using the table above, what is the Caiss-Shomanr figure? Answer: 1.16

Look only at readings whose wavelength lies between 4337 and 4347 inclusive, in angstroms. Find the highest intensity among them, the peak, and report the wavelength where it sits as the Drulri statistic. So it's 4340.18 angstroms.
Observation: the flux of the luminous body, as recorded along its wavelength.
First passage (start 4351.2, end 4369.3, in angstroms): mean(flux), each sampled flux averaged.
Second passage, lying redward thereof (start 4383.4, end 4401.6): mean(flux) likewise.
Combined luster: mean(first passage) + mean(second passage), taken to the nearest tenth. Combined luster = 41.3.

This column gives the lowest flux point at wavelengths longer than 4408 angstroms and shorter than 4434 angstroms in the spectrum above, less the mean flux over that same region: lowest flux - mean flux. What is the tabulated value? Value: -2.2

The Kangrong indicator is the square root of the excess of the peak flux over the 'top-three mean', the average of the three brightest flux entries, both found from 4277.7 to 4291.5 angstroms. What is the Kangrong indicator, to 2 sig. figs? 1.0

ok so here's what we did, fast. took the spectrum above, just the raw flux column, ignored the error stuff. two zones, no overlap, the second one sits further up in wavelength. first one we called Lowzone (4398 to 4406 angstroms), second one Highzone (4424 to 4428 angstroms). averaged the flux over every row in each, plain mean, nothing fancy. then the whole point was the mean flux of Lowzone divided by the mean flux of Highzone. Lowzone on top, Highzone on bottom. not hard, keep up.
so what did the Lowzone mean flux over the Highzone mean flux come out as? 1.10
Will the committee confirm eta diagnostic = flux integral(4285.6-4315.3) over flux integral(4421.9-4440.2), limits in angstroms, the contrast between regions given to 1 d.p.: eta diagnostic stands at 1.5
